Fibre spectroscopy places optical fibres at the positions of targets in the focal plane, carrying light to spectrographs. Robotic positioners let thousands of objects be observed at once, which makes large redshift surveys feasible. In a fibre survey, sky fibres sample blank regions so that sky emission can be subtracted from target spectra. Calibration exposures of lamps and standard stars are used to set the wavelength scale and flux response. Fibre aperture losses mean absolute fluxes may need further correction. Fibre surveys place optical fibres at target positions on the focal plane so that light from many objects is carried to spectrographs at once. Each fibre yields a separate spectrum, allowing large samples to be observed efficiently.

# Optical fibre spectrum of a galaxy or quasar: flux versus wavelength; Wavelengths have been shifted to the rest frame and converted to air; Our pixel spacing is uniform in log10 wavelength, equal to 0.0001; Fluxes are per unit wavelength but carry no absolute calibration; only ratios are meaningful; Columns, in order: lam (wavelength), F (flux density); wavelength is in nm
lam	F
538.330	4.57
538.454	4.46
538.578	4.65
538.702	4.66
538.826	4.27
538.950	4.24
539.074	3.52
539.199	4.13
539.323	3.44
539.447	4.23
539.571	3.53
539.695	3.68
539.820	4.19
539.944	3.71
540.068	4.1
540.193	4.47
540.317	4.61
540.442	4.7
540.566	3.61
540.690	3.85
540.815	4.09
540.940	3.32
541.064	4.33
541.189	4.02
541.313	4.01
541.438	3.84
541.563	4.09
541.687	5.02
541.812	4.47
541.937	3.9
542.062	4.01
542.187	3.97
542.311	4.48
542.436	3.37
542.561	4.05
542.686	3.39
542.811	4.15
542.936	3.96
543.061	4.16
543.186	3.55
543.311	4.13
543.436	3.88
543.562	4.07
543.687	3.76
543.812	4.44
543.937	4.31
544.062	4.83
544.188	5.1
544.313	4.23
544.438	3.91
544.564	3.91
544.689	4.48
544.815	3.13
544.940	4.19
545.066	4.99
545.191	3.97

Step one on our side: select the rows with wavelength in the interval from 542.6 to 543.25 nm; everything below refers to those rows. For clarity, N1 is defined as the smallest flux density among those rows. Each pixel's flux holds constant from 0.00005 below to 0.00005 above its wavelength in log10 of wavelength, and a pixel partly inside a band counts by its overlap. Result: 3.39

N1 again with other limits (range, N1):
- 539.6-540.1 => 3.68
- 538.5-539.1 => 3.52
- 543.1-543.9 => 3.55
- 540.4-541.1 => 3.32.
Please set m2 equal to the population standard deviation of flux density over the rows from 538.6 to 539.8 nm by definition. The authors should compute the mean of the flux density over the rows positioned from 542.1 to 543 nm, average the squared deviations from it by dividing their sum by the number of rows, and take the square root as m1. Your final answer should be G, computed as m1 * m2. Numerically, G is 0.15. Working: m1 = 0.37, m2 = 0.41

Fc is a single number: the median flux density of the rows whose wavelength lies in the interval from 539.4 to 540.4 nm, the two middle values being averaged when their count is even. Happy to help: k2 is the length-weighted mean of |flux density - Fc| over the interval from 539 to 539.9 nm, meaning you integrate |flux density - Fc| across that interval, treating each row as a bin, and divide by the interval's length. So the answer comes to 0.36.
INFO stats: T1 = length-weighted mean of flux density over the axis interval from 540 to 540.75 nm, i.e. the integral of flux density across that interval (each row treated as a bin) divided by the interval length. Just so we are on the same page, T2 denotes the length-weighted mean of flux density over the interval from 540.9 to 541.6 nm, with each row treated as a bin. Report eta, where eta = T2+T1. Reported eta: 8.17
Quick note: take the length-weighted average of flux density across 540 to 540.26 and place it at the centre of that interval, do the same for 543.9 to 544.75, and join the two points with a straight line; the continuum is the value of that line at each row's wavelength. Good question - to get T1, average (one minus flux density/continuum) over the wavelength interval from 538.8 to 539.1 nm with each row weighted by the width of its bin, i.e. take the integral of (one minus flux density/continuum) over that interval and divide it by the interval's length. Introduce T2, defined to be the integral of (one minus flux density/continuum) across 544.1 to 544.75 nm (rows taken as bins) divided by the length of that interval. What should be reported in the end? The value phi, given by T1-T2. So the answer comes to 0.04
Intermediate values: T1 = 0.049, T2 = 0.013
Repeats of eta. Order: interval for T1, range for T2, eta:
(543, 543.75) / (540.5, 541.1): 7.75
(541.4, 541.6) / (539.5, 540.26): 7.91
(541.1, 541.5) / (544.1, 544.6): 8.31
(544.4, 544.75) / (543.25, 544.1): 8.29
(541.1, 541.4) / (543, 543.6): 7.98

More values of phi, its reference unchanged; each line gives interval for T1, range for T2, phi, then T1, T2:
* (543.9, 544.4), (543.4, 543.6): -0.14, -0.047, 0.091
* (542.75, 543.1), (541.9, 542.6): -0.02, 0.063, 0.087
